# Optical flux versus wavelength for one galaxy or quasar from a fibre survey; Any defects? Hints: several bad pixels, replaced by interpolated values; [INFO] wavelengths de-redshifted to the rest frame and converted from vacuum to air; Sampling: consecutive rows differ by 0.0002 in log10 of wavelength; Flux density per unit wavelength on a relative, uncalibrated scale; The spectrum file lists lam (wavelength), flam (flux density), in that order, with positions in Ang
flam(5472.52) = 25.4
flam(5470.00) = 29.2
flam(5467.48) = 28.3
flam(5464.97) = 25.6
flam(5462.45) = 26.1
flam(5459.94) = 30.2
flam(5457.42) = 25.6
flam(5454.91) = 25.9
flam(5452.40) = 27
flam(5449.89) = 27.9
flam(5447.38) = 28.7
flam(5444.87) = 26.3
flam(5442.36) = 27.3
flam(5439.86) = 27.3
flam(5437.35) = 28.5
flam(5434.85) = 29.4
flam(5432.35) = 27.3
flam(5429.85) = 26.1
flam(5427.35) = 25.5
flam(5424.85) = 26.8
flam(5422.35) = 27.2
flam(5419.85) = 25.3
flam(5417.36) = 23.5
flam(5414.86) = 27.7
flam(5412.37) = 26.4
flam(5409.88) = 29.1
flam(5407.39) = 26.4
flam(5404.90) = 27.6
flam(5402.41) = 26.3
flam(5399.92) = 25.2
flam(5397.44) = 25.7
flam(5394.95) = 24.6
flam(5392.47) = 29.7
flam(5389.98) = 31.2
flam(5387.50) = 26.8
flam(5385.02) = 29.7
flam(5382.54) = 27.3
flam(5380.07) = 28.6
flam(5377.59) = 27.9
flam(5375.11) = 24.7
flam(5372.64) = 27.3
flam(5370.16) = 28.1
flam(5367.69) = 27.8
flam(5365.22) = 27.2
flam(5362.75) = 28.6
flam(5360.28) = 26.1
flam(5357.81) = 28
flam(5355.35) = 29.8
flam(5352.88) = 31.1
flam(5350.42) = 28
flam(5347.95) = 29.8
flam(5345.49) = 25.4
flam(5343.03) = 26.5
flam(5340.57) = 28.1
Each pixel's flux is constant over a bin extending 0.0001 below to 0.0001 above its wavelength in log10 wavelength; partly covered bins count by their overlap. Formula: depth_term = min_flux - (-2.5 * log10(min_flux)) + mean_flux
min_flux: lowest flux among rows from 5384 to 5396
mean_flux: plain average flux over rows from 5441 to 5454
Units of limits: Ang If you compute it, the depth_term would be 55.5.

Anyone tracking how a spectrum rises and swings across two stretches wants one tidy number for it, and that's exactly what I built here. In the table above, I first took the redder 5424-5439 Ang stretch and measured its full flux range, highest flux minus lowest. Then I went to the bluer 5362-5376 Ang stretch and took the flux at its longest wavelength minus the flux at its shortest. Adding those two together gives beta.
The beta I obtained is 0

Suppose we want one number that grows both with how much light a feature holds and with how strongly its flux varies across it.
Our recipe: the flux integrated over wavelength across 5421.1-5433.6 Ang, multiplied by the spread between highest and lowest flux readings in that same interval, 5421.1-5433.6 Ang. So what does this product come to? 598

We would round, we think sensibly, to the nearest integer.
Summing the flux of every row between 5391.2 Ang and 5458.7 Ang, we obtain 724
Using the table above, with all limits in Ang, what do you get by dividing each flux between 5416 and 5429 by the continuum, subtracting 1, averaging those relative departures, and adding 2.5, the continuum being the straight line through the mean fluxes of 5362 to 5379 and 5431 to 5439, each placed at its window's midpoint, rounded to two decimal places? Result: 2.41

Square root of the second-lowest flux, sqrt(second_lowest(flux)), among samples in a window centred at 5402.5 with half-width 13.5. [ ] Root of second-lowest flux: 5.02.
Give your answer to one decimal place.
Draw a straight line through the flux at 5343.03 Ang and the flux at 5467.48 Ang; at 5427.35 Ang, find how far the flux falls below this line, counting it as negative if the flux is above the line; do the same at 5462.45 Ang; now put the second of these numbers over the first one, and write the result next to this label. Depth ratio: 1.0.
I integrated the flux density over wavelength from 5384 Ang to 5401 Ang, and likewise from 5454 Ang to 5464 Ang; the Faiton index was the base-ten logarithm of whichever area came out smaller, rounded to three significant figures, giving 2.43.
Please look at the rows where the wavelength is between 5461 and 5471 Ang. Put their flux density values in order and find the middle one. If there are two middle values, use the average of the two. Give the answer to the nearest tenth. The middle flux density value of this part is 27.2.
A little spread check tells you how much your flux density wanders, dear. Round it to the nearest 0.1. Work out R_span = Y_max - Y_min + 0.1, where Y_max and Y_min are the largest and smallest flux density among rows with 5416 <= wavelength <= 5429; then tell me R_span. 3.8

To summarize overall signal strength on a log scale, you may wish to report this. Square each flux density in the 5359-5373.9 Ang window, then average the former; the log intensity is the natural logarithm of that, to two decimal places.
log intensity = 6.63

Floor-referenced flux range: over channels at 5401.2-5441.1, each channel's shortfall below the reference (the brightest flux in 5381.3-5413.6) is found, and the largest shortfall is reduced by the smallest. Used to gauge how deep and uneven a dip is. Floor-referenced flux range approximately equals 5.9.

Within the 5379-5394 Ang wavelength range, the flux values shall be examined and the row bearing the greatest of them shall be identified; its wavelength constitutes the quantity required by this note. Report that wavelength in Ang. 5389.98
